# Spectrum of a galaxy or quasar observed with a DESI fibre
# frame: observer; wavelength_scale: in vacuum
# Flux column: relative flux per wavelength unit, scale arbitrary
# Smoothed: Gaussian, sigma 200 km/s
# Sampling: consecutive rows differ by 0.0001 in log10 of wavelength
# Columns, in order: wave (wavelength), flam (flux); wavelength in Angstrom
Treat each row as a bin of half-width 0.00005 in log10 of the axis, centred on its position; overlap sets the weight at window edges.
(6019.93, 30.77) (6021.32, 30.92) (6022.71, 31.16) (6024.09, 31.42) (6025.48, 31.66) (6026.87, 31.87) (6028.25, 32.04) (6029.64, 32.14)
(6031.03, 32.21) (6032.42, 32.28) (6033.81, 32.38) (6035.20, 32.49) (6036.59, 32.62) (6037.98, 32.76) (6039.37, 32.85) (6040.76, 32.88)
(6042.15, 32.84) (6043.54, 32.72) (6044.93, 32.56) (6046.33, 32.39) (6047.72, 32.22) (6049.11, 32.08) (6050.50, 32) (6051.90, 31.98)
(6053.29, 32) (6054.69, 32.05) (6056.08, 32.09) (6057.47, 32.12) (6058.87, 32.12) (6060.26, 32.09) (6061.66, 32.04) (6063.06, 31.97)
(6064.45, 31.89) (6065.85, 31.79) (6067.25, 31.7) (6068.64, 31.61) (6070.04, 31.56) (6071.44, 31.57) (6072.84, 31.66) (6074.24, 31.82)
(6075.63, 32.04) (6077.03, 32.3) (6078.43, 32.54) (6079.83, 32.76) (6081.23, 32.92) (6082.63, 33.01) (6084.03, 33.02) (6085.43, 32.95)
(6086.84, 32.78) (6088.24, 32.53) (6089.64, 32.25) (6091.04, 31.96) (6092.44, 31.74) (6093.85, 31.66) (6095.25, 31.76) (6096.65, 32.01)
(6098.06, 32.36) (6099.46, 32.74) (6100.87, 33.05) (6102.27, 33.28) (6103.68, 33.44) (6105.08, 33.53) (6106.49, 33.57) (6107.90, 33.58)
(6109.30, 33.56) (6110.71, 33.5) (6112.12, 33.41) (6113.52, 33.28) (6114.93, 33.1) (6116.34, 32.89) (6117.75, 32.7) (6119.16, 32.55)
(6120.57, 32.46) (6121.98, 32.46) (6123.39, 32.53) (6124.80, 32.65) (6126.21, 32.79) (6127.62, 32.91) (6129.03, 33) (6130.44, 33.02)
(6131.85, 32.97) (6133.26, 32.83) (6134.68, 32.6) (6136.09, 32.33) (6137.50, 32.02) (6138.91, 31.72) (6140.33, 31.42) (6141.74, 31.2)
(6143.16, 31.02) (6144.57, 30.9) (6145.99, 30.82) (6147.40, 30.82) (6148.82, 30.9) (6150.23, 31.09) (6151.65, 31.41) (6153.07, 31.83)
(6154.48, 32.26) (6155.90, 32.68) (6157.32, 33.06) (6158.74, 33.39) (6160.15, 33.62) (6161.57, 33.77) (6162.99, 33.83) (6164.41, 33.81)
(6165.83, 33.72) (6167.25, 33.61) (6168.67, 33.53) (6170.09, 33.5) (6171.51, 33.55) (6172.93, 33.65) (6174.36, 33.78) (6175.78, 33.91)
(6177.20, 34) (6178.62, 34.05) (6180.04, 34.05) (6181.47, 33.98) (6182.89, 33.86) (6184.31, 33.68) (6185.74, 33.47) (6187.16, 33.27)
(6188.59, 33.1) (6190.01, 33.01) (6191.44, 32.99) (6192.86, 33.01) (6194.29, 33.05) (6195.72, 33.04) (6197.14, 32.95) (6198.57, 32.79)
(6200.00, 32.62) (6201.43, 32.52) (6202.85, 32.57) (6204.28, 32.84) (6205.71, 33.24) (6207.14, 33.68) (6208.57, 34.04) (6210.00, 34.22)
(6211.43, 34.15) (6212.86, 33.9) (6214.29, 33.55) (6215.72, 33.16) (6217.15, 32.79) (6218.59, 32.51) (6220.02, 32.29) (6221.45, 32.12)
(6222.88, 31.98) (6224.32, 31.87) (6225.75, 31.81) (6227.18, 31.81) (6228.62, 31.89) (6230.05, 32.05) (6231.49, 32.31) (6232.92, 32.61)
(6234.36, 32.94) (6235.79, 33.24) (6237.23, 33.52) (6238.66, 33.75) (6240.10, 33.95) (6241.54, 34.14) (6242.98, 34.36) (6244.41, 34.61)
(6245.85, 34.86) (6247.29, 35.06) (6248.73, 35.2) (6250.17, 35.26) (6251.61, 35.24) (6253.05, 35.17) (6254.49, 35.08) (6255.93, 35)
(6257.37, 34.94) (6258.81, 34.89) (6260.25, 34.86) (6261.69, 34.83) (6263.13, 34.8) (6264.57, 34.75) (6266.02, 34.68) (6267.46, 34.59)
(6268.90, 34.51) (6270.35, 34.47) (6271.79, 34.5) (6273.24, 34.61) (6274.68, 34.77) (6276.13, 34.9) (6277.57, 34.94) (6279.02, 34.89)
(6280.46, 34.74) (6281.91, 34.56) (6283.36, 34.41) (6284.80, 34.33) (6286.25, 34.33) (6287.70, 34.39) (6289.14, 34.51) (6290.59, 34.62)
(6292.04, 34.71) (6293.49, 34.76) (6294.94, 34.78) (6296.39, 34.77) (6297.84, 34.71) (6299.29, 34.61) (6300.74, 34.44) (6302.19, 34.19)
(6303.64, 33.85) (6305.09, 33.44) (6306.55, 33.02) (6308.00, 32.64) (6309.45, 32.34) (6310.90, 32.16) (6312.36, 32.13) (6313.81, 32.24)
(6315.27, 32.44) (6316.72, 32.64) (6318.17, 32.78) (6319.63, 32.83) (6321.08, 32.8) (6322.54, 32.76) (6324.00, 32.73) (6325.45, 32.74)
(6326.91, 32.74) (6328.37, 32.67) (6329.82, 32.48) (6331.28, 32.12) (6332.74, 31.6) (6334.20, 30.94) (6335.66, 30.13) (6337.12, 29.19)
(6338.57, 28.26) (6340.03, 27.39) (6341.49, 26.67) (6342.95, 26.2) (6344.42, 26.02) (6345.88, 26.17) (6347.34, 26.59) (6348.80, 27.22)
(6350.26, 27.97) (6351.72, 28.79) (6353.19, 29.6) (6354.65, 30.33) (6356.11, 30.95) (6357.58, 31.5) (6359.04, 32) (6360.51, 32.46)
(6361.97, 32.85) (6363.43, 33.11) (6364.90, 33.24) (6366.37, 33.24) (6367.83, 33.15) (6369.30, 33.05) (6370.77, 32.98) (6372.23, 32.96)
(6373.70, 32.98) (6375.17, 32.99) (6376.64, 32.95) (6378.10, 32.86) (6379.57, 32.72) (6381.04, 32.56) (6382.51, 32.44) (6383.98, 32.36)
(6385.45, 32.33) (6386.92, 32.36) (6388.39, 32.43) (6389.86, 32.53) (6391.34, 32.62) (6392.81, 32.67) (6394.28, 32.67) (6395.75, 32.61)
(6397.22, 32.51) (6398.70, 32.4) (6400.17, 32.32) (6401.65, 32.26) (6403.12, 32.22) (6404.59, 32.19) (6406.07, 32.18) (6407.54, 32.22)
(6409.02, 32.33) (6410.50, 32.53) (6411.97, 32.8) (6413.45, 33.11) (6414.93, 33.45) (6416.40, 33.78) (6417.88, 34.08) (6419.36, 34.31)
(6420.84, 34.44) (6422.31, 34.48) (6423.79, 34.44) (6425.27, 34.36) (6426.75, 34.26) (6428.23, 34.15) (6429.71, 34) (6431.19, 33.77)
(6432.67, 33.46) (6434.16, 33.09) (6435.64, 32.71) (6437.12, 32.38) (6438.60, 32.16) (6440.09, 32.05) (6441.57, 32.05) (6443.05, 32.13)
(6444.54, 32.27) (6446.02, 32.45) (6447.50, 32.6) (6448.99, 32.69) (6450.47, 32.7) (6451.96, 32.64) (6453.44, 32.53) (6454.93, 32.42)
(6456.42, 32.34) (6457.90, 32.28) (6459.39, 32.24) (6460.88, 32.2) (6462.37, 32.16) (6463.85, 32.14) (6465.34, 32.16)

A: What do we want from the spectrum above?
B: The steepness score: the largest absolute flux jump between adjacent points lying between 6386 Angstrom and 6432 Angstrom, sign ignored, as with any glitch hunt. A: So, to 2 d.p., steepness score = 0.34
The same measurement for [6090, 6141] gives 0.38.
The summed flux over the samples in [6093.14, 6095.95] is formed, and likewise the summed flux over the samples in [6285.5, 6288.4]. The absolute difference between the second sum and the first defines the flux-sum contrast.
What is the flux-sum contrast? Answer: 5.3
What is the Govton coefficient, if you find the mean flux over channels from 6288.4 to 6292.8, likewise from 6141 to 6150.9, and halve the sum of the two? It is 32.8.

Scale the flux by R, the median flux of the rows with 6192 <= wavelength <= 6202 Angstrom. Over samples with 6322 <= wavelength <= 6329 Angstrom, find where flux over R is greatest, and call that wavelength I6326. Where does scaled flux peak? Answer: 6322.54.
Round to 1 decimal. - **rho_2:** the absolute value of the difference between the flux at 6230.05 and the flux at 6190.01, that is 1.0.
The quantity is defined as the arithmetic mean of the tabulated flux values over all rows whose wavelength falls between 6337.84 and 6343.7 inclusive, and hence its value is 27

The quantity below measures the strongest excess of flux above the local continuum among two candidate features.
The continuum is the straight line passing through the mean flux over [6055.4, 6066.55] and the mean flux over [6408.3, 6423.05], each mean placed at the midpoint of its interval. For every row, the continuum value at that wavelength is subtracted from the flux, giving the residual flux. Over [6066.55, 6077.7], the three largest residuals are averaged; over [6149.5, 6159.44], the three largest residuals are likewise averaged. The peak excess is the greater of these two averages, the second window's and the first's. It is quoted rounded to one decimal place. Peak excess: 0.6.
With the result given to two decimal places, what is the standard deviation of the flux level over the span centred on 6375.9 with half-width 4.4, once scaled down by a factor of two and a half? 0.04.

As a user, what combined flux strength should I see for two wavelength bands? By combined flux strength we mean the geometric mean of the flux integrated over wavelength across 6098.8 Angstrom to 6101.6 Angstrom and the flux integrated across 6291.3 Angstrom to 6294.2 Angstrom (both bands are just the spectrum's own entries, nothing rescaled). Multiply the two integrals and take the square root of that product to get 96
